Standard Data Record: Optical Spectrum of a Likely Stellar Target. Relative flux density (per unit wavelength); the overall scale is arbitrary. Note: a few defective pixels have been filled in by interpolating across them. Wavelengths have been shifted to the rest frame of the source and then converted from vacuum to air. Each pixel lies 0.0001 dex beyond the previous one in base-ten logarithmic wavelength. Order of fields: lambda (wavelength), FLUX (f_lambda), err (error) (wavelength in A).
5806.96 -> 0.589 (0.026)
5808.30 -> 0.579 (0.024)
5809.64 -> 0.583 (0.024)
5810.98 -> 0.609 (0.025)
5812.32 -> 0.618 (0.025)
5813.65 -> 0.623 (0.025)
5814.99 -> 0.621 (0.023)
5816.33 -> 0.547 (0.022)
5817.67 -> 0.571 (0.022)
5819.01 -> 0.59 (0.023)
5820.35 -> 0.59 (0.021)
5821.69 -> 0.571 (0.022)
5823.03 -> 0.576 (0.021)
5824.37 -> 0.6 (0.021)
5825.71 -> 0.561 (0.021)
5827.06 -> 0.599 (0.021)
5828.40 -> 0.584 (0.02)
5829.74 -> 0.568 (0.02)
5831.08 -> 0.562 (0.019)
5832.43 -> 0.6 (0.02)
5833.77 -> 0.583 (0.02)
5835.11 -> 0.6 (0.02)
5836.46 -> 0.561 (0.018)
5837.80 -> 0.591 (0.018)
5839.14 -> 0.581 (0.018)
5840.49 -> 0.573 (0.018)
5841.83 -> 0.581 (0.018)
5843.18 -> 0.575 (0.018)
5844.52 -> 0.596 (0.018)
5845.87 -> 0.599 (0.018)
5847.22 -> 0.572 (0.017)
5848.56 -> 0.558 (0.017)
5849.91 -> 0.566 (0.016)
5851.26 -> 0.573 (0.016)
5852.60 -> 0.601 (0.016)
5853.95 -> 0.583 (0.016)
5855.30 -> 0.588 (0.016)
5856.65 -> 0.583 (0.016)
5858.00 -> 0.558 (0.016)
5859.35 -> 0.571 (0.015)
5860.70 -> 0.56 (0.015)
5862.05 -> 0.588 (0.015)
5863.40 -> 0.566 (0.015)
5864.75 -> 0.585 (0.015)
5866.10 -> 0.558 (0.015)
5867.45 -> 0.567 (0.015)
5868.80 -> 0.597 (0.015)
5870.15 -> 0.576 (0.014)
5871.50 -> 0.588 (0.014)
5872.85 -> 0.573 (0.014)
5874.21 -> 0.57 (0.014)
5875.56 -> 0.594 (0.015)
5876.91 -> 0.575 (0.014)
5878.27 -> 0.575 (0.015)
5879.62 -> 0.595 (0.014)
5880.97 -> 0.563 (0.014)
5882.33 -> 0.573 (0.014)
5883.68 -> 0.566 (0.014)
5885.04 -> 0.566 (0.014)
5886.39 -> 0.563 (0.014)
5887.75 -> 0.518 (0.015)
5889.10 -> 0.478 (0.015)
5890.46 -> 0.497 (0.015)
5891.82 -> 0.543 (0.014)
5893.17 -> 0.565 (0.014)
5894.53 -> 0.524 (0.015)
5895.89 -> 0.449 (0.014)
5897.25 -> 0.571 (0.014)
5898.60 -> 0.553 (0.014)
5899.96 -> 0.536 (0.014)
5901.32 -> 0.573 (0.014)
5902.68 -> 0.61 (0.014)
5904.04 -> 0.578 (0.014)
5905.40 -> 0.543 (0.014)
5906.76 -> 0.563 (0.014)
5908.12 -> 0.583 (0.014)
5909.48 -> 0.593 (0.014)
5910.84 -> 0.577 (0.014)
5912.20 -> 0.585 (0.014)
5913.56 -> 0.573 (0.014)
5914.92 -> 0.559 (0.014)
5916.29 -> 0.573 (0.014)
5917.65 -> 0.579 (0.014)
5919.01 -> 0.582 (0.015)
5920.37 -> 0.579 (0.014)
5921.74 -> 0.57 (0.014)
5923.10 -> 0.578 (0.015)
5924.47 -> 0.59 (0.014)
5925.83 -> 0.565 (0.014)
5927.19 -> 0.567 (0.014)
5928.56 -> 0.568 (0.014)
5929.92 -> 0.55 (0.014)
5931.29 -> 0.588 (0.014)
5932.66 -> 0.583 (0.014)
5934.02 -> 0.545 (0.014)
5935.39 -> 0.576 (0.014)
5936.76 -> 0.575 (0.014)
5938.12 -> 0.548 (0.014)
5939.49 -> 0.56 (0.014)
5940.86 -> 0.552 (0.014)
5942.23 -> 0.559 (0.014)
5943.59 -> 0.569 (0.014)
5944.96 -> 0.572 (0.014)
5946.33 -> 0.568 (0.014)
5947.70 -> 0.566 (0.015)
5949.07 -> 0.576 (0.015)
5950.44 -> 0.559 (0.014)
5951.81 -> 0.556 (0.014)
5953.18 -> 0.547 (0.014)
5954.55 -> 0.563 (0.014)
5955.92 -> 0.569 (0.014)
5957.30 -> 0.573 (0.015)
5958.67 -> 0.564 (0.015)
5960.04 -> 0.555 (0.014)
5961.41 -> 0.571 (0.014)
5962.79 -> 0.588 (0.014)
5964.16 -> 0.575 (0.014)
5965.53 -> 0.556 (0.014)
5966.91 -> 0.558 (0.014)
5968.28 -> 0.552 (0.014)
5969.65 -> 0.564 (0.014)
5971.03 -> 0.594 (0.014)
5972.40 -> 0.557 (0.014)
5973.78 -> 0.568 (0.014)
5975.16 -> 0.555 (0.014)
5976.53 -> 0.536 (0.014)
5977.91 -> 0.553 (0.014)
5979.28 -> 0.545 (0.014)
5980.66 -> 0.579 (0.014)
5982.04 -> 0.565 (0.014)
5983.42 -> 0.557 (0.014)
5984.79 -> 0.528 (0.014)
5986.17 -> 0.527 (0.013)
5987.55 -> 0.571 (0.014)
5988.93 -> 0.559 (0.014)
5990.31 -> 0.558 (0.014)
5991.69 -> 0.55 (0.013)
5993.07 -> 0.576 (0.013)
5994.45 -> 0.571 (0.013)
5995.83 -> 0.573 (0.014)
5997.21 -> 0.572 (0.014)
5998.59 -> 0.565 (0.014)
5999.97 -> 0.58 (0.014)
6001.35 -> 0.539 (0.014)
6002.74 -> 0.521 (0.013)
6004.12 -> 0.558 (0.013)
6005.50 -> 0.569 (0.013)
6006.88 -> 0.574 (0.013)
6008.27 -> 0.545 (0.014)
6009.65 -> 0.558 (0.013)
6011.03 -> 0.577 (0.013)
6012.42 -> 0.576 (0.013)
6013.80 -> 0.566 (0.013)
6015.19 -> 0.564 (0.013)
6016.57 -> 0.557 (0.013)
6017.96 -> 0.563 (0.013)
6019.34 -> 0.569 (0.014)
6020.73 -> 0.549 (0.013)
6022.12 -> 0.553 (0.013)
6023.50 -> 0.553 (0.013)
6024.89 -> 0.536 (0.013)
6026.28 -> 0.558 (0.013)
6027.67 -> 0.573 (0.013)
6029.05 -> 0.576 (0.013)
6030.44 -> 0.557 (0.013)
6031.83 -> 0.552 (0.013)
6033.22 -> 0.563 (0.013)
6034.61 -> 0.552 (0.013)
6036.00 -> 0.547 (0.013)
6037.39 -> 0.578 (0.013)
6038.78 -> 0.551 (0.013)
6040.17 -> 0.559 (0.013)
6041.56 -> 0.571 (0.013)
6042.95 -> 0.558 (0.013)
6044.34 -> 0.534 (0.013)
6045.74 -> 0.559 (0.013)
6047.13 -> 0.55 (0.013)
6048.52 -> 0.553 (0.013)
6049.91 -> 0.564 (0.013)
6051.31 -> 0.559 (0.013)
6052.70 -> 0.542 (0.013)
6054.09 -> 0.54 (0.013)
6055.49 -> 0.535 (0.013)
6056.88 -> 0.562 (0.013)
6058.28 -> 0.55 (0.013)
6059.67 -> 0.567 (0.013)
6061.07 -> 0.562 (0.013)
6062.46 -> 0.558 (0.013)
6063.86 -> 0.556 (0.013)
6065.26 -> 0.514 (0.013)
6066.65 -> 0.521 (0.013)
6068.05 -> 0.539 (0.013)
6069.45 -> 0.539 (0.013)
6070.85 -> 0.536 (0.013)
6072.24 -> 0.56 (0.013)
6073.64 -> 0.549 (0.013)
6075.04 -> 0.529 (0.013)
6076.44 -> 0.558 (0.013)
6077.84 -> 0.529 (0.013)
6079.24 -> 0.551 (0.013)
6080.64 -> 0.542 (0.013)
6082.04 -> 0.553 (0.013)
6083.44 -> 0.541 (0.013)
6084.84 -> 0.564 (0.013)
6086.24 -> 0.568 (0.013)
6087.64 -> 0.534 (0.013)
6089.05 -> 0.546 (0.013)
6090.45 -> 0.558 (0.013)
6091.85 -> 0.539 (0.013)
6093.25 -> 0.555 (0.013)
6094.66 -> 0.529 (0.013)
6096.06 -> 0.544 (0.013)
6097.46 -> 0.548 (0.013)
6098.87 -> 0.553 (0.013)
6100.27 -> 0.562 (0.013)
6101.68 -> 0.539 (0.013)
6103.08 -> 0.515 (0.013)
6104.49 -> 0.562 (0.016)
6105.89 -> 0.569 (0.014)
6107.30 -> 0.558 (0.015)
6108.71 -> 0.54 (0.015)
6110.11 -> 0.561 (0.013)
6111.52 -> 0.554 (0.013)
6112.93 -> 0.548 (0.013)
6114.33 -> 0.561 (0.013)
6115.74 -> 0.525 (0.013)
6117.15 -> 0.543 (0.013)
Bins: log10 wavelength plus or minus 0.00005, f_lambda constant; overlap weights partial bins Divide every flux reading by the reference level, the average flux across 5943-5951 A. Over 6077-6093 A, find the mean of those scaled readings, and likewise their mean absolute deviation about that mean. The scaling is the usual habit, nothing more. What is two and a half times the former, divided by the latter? 136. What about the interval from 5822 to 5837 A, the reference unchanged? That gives 102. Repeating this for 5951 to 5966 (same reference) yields 155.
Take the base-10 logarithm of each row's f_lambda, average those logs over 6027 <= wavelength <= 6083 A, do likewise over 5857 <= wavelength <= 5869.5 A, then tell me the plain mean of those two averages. -0.251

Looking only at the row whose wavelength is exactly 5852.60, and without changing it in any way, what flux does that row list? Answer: 0.601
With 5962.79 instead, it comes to 0.588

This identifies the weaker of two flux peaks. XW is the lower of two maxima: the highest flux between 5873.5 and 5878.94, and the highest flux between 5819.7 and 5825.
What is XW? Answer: 0.594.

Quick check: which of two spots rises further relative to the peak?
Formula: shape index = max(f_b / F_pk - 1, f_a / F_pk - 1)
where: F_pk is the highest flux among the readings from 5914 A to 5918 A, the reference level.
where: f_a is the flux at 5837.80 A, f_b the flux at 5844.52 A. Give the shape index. 0.03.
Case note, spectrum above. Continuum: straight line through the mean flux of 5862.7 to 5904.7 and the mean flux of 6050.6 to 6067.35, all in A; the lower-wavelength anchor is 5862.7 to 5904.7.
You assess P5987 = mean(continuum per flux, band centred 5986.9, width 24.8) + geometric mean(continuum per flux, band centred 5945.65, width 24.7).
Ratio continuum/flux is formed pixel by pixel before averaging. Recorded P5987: 1.98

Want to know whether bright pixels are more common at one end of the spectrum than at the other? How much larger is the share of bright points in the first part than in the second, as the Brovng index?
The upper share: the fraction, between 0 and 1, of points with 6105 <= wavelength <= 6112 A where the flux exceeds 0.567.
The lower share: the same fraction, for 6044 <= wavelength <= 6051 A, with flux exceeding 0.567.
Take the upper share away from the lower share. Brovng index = -0.20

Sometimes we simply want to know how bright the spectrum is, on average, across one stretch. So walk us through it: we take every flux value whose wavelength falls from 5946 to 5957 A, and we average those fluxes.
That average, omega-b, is 0.563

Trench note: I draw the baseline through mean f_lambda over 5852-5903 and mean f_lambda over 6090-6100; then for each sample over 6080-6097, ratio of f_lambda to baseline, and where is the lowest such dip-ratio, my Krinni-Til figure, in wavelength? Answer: 6094.66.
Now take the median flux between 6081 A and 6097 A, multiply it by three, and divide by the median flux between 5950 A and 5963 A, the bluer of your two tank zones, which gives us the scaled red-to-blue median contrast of 2.907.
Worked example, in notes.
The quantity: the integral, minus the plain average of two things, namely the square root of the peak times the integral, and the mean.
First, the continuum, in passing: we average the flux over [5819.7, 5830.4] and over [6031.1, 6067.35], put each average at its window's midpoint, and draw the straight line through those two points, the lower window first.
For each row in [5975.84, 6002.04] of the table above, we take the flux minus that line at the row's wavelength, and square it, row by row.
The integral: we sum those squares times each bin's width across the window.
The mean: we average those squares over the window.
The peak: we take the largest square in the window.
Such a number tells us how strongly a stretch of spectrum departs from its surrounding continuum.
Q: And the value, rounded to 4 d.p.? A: 0.0058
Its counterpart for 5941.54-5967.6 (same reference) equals 0.0017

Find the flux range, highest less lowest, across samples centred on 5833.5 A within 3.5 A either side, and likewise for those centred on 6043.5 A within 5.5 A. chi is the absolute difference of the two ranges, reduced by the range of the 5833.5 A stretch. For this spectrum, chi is -0.037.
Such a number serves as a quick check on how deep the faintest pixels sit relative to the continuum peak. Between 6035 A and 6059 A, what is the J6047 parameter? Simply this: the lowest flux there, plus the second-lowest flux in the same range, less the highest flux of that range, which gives 0.491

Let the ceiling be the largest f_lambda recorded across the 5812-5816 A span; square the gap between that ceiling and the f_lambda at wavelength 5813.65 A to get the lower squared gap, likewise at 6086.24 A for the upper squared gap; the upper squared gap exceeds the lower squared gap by 0.0030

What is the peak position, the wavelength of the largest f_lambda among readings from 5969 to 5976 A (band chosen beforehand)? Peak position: 5971.03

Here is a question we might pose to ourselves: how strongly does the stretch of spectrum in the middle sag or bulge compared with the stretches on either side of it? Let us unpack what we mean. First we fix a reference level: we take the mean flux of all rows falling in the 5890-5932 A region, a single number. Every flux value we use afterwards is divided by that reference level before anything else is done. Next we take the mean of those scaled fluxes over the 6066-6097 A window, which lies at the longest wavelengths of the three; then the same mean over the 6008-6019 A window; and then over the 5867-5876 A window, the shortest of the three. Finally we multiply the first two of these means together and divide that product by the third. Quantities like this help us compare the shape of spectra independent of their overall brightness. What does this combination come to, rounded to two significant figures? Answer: 0.94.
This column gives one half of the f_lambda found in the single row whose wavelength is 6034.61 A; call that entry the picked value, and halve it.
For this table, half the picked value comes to 0.276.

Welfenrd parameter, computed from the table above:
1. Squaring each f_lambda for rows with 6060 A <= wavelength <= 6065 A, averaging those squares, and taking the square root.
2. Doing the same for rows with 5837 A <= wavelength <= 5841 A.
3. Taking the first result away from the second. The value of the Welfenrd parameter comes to 0.023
